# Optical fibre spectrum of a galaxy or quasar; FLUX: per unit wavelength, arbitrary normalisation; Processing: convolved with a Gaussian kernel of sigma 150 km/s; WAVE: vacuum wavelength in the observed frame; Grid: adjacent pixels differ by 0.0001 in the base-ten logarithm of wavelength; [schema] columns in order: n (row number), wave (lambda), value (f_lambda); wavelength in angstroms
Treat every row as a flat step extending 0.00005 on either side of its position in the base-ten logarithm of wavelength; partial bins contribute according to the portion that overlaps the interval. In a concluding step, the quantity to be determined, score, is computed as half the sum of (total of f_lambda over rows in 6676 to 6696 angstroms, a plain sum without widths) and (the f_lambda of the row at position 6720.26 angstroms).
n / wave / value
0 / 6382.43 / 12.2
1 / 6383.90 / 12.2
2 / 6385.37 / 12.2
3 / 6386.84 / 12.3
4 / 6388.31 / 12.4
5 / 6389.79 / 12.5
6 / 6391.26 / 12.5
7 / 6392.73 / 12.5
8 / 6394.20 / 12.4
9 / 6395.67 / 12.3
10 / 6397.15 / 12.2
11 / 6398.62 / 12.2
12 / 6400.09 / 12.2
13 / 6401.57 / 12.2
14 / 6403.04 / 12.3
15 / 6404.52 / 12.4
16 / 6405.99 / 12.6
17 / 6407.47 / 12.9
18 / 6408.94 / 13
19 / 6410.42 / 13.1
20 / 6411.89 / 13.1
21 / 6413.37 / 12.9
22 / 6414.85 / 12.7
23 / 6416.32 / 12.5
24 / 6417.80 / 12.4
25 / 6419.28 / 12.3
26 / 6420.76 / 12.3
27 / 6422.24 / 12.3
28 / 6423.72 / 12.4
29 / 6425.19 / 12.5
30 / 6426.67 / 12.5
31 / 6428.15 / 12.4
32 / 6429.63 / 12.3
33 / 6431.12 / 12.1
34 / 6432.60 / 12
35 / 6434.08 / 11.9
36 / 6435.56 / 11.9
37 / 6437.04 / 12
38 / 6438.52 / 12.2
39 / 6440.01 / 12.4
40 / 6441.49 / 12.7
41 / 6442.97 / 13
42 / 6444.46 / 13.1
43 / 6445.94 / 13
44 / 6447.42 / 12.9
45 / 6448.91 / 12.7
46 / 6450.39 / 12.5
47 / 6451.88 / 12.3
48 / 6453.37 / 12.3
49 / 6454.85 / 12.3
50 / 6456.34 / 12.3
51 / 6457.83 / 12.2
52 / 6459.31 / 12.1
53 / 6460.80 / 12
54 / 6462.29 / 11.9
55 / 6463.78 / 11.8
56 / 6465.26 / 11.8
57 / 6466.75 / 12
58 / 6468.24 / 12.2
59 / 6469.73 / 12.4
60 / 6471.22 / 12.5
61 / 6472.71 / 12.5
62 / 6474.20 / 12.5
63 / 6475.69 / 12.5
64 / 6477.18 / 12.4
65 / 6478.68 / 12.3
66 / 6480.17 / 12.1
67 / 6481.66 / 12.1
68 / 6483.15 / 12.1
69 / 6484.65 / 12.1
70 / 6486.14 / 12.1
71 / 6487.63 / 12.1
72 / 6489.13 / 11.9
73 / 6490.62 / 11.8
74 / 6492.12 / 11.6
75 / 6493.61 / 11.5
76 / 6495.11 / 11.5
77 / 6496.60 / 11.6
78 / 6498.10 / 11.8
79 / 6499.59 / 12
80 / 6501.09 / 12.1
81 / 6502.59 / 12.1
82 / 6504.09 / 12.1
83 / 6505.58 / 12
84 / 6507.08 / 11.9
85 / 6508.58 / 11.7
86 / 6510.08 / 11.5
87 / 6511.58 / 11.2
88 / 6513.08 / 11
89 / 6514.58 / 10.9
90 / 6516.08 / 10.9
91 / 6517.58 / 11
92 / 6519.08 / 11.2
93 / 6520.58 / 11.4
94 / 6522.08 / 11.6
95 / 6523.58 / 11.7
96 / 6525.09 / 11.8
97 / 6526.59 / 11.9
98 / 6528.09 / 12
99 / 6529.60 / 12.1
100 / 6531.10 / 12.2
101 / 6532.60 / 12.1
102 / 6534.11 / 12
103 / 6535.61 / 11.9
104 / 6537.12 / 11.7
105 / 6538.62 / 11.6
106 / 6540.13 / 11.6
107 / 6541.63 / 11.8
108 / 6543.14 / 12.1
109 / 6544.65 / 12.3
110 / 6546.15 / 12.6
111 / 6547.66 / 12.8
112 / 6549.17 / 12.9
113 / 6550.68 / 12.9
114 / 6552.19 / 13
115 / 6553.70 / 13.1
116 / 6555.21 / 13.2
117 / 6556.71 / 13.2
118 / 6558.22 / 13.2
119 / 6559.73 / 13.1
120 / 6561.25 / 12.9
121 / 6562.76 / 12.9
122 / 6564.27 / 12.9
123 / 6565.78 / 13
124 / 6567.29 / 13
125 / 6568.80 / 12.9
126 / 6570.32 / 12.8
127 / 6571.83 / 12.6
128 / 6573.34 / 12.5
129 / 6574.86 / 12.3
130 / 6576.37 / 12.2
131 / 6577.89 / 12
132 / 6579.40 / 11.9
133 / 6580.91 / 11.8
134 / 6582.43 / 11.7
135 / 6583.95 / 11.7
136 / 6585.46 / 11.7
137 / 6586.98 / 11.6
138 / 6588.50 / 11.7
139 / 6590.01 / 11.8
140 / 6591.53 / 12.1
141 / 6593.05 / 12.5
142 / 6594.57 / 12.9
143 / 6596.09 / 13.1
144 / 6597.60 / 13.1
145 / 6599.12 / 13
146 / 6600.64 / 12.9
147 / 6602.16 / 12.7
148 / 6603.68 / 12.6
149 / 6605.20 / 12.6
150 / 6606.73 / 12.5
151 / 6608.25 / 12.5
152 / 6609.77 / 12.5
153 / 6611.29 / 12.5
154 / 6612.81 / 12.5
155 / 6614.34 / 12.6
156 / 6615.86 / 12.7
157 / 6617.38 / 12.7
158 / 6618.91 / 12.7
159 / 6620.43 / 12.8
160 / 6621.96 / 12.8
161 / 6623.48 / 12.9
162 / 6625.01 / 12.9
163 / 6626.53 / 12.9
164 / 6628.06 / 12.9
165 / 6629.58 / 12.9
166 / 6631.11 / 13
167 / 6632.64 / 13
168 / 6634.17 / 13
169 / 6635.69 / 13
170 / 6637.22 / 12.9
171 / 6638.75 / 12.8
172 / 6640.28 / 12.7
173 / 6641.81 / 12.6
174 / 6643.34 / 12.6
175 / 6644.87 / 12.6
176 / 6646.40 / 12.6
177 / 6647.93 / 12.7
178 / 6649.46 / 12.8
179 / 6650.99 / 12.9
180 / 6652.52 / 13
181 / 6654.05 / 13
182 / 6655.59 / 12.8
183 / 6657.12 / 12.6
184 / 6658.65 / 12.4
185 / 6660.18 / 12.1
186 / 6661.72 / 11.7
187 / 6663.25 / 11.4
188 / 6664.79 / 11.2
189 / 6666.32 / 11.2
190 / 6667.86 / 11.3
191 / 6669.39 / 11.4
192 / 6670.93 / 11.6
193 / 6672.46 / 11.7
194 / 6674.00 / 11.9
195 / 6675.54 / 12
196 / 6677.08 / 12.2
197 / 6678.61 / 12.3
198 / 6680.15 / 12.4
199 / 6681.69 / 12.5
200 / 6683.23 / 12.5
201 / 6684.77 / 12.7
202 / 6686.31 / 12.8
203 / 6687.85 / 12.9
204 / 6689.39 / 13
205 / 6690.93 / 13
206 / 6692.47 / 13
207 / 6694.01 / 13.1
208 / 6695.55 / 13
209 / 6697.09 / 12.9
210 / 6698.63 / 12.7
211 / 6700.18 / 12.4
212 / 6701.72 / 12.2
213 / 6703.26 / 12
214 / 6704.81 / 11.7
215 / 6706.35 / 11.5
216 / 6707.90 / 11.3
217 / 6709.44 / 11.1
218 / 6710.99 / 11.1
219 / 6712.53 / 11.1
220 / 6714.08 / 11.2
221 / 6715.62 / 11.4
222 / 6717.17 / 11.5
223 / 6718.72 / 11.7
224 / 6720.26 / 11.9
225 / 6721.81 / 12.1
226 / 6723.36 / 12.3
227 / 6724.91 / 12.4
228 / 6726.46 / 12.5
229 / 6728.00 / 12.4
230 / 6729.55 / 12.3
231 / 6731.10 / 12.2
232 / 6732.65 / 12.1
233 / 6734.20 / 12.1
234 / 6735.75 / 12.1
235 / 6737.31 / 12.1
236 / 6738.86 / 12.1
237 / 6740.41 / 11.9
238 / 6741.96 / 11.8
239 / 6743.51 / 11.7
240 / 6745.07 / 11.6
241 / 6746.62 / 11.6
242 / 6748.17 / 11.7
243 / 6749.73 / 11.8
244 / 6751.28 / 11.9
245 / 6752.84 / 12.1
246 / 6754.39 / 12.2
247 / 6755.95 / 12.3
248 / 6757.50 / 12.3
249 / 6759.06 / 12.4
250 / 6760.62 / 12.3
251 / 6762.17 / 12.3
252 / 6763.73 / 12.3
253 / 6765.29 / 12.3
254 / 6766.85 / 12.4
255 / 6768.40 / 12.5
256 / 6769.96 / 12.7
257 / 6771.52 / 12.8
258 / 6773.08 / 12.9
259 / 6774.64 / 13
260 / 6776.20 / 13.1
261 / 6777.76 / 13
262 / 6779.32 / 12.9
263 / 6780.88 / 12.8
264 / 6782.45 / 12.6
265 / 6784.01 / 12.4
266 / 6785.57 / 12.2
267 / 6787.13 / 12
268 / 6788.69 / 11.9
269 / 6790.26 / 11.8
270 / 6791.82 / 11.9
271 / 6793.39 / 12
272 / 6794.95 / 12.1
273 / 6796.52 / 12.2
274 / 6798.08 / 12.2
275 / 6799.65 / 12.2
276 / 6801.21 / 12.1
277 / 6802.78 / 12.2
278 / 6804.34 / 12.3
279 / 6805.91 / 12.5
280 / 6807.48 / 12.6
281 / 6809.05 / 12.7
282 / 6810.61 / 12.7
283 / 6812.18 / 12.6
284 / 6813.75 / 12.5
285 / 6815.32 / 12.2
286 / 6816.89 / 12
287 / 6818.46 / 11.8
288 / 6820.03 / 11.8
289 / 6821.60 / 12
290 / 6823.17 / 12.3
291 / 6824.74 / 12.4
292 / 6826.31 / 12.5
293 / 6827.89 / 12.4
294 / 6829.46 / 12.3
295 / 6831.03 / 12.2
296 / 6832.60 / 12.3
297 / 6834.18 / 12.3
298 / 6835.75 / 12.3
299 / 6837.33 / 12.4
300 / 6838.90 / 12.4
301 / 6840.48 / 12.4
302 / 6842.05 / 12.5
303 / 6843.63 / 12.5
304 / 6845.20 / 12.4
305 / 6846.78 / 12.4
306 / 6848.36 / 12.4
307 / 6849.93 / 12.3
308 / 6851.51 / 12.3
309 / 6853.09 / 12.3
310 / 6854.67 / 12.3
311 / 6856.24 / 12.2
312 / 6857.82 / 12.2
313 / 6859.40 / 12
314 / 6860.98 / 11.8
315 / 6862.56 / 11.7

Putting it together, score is 89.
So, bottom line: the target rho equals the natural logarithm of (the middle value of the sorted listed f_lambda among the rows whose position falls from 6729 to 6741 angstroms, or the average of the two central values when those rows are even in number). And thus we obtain 2.49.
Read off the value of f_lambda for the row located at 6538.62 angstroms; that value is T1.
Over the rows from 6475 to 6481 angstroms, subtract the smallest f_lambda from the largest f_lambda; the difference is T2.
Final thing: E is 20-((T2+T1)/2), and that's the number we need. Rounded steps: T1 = 11.6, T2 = 0.40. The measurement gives 14.0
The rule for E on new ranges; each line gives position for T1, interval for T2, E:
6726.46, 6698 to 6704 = 13.4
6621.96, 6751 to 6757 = 13.4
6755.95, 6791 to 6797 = 13.7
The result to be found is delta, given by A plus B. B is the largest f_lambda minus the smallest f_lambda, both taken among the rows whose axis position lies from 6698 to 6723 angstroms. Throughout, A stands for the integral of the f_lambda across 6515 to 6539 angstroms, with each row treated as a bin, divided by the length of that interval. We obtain 13.3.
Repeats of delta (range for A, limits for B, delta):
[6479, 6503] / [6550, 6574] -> 12.6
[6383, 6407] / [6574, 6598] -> 13.8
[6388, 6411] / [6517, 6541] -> 13.7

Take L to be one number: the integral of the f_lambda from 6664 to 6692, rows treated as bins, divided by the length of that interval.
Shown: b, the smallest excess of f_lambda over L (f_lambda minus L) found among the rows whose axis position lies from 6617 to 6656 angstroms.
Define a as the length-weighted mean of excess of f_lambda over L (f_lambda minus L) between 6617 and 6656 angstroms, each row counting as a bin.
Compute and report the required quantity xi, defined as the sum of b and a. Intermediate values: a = 0.68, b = 0.4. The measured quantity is 1.1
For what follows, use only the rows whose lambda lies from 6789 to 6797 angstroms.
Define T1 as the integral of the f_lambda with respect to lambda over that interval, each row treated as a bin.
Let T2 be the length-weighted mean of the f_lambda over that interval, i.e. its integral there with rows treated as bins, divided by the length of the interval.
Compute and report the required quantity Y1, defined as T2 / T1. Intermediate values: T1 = 96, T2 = 12.0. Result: 0.125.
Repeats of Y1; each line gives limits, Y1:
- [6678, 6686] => 0.125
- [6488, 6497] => 0.111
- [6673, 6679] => 0.167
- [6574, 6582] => 0.125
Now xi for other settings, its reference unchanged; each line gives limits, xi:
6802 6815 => 0.4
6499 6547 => -1.7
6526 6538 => -0.6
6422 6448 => 0.0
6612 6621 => 0.9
